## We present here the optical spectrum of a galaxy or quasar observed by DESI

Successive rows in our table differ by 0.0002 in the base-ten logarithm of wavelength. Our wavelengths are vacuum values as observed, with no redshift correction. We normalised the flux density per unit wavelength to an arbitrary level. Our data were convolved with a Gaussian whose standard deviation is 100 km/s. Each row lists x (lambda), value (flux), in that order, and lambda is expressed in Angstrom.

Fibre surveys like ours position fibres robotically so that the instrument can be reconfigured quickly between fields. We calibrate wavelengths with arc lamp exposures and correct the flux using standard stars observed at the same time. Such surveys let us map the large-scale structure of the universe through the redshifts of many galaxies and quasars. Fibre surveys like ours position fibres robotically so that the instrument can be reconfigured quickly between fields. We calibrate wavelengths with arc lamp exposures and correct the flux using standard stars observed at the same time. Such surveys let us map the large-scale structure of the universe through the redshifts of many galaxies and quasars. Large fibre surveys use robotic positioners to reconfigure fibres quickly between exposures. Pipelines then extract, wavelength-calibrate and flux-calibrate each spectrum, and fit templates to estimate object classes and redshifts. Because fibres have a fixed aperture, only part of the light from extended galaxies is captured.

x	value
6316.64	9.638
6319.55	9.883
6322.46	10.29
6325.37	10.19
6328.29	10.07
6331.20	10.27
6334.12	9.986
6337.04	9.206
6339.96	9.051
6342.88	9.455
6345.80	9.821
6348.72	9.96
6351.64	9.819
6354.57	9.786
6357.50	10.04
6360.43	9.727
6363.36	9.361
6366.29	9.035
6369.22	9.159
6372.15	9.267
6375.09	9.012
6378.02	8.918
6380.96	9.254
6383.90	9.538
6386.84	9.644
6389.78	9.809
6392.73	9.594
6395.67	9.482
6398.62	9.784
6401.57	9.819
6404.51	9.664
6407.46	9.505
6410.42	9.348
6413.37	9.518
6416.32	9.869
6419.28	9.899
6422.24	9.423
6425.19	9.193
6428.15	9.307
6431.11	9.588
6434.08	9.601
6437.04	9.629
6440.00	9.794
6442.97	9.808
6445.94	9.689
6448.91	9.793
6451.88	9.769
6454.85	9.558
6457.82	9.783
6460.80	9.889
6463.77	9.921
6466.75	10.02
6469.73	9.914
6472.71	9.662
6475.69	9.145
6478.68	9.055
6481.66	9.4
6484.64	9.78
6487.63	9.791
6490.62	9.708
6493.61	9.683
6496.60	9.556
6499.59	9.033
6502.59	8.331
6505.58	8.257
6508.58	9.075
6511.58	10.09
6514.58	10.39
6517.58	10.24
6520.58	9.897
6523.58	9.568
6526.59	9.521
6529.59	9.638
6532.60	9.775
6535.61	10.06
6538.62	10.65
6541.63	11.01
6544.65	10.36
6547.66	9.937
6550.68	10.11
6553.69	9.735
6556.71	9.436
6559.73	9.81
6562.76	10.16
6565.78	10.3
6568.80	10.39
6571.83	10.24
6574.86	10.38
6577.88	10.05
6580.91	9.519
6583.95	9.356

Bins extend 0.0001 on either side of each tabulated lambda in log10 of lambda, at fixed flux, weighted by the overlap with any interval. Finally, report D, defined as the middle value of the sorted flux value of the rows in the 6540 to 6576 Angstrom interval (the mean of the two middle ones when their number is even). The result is 10.2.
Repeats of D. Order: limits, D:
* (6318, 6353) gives 9.9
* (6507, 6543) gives 10.0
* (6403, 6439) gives 9.6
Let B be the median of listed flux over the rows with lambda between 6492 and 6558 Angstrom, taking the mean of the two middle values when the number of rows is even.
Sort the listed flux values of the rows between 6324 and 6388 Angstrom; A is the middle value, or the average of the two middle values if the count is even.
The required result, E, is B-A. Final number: 0.16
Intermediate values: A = 9.6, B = 9.8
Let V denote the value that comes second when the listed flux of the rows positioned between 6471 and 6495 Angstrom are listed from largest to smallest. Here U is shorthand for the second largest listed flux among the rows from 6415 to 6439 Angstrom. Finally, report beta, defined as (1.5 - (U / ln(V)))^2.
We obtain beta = 8.0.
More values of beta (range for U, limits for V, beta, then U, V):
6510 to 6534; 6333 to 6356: 8.7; 10.24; 9.96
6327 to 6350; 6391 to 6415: 8.5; 10.07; 9.784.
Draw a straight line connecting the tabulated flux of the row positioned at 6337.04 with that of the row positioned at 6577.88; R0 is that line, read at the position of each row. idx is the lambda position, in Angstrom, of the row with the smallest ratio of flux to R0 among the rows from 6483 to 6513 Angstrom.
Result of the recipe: 6505.58 Angstrom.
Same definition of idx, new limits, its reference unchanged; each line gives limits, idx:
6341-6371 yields 6366.29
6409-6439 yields 6425.19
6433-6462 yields 6454.85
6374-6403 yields 6378.02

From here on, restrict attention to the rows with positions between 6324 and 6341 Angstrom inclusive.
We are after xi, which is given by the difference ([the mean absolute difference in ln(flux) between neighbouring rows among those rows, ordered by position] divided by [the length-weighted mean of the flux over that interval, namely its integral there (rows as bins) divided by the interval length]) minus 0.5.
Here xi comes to -0.497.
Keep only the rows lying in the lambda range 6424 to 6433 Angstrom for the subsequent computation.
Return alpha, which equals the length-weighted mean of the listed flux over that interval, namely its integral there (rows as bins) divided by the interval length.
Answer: 9.37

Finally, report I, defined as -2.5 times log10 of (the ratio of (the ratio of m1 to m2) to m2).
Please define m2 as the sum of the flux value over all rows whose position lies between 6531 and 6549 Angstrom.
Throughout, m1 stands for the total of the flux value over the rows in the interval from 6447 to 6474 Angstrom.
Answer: 4.1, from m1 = 88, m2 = 62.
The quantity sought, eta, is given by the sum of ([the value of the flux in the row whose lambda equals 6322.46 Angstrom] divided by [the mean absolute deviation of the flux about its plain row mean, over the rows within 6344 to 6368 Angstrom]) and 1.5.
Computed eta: 43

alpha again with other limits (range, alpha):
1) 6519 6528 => 9.67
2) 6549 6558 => 9.77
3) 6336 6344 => 9.23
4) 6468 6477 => 9.59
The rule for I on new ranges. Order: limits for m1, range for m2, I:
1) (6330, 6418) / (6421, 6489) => 5.6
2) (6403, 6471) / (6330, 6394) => 5.7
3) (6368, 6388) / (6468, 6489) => 4.6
